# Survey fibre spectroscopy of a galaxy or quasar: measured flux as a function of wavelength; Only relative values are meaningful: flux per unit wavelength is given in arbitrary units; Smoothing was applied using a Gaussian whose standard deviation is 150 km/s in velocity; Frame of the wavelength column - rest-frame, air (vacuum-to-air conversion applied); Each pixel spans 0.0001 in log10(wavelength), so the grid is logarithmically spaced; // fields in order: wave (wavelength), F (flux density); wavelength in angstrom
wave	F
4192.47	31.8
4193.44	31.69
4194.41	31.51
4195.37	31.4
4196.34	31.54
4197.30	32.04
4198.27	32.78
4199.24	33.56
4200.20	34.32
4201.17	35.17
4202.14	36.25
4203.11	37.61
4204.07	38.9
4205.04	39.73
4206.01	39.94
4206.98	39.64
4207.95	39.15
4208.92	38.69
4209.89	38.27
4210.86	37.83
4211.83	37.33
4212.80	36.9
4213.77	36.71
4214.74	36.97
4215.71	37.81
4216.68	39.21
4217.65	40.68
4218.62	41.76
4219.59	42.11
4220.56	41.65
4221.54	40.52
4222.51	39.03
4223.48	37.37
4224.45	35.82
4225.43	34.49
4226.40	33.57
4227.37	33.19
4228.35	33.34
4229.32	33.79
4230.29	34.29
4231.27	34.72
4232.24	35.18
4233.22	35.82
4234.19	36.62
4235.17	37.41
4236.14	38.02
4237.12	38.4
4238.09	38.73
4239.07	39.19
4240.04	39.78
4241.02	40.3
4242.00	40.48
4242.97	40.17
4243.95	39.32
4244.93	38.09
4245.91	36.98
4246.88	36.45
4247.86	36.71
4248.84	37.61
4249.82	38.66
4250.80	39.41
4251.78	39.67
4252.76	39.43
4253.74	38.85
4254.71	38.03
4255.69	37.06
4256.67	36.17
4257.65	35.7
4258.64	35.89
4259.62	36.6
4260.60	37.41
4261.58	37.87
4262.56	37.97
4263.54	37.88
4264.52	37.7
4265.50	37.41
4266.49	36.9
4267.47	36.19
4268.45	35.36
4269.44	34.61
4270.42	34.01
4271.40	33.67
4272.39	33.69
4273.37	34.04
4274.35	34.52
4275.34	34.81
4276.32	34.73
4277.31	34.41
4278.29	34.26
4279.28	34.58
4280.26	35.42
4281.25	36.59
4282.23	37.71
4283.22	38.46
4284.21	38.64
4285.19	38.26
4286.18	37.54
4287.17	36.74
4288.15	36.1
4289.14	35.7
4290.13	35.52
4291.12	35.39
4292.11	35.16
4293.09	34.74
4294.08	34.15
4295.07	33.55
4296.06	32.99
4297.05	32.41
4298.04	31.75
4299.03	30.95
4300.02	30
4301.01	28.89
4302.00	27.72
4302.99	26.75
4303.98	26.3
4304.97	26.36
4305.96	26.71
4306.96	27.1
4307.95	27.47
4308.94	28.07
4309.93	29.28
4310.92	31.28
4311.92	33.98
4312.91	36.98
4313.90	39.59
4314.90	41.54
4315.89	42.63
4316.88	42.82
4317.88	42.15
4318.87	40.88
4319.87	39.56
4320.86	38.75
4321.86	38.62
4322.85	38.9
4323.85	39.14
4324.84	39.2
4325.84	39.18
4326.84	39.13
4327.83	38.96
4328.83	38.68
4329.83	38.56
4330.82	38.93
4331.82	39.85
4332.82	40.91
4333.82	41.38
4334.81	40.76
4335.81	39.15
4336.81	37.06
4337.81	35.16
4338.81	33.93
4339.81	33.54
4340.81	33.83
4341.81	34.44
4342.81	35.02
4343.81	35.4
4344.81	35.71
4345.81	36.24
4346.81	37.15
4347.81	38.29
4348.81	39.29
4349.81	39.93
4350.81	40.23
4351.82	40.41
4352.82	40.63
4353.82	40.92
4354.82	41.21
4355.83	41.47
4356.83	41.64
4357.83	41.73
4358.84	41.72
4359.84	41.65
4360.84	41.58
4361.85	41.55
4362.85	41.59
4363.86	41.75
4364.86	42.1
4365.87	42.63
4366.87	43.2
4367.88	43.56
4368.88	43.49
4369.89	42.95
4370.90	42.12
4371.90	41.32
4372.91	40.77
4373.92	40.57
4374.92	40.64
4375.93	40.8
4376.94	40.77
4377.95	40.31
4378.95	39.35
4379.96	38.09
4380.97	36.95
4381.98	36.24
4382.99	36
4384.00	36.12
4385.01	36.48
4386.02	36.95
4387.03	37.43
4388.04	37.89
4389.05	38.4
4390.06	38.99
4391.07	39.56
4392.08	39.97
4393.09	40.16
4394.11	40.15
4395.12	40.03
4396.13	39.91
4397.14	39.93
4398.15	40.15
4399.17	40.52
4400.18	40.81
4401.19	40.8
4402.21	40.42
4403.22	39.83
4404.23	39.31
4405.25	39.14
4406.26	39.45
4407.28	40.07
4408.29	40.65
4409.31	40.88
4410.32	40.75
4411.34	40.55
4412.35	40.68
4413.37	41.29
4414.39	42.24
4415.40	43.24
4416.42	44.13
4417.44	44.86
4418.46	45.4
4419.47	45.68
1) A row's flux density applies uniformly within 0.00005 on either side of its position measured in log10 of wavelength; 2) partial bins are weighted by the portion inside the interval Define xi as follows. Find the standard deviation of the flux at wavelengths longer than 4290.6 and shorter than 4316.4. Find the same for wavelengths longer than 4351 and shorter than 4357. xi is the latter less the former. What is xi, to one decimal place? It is -4.2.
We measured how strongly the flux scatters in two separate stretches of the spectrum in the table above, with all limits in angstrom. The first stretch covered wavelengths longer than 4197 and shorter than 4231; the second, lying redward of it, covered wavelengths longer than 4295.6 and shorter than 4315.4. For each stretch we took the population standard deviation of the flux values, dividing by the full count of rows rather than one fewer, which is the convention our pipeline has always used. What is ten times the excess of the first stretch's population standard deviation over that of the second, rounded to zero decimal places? -15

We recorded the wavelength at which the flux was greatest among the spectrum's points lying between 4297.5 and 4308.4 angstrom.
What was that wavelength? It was 4298.04 angstrom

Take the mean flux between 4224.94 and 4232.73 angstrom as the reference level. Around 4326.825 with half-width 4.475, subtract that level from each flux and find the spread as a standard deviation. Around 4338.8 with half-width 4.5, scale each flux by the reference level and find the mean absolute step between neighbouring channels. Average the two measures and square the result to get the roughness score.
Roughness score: 0.02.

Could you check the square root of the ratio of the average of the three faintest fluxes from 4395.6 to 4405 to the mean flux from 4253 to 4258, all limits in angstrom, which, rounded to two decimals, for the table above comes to 1.03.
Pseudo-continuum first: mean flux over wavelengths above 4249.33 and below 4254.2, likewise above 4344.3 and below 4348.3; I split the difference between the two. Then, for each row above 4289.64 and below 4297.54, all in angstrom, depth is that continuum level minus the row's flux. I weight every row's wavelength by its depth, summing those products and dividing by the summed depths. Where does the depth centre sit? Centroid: 4294.2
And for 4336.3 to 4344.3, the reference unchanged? 4340.5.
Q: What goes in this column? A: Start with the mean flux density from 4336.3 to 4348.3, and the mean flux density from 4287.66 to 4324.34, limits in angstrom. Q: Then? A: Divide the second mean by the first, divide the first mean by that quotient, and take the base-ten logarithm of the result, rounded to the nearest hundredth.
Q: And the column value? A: 1.57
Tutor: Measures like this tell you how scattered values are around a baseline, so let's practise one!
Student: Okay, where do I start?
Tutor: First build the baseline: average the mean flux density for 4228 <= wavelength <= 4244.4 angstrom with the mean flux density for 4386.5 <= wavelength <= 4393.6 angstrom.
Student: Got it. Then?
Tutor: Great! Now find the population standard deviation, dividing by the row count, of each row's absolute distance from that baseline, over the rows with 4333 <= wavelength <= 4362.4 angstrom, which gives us 1.1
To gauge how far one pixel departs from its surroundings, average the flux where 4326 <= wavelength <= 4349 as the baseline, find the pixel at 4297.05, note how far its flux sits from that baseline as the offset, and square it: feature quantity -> 25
